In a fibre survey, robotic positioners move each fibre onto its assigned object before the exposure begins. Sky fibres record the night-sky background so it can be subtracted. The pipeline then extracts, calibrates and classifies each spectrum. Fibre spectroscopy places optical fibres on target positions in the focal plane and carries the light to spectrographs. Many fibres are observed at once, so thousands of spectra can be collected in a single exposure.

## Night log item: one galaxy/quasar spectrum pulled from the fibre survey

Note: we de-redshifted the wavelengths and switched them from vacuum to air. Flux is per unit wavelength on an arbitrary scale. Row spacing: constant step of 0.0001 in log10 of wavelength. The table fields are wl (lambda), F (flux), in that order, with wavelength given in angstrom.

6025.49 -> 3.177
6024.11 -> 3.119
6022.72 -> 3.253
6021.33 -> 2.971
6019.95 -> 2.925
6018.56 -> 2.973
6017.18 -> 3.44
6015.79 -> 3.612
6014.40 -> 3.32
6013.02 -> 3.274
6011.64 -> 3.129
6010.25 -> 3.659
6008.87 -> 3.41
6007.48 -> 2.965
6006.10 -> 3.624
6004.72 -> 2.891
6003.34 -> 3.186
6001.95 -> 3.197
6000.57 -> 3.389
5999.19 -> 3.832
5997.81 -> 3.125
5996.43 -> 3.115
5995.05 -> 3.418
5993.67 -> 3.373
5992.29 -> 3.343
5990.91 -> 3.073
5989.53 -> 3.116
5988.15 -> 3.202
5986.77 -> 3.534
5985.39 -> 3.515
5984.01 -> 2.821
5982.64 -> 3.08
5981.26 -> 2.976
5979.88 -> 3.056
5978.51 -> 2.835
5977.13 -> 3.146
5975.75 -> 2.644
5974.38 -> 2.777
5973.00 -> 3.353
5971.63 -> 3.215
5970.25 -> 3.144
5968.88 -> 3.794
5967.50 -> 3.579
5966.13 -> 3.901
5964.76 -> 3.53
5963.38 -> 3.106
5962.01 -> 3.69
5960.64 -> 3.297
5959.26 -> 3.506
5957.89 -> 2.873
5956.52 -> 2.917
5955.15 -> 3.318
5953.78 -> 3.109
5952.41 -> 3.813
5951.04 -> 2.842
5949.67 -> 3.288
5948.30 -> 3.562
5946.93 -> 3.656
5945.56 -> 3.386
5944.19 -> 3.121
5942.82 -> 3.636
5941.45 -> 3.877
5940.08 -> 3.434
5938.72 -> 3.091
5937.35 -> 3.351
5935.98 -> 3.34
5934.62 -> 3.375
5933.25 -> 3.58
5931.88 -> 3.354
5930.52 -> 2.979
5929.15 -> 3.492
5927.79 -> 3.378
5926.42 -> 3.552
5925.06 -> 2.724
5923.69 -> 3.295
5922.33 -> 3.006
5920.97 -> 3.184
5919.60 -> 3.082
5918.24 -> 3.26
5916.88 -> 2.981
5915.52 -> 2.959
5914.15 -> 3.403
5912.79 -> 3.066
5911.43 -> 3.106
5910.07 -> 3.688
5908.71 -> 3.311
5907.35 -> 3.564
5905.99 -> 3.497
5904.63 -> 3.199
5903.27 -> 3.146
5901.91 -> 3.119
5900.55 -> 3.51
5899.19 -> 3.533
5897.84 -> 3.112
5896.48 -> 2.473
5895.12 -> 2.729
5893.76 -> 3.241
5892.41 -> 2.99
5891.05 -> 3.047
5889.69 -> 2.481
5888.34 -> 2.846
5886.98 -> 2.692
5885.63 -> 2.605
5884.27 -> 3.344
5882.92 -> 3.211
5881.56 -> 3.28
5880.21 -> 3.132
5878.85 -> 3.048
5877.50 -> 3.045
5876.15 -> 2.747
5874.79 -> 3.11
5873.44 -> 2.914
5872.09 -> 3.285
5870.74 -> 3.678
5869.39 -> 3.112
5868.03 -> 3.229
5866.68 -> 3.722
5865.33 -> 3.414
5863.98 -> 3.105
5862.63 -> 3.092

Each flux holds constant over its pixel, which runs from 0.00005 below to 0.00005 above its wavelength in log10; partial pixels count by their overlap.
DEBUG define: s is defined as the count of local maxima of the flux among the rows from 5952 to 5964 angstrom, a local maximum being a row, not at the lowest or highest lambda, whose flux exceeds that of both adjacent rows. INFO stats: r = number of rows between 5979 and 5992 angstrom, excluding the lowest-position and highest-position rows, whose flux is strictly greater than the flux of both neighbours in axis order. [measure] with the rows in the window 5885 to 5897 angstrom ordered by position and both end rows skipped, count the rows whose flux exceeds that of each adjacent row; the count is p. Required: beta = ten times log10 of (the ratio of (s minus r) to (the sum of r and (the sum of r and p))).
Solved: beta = -8.5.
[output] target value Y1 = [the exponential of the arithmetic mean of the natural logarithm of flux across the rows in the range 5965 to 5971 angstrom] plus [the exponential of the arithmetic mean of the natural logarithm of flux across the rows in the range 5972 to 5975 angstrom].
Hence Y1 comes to 6.64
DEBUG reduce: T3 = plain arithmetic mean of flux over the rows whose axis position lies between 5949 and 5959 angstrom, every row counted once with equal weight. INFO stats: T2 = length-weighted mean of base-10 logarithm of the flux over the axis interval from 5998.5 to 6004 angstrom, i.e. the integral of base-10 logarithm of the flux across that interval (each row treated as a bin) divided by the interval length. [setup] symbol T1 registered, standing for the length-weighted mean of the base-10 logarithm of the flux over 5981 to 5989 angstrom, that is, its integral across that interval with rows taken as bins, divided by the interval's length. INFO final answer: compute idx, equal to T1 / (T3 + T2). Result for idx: 0.1362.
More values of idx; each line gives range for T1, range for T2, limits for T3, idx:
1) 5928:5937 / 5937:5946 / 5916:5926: 0.1455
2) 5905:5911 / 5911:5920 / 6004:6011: 0.1423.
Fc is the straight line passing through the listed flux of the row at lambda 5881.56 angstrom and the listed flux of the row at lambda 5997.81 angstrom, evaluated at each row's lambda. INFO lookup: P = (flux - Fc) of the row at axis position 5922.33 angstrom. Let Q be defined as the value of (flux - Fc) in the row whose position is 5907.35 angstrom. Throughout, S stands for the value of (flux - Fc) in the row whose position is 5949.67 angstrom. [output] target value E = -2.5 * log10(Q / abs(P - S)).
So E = 0.0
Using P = -0.22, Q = 0.3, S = 0.10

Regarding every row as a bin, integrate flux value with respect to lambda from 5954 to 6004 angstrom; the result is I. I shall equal 162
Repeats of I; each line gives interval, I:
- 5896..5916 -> 65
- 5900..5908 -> 27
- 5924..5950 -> 88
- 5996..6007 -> 36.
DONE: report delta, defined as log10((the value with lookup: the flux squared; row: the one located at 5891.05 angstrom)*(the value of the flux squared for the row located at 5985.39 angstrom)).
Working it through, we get 2.06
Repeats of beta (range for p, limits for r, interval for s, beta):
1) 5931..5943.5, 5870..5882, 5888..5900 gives -7.0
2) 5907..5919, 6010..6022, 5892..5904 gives -6.0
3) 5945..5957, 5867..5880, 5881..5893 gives -8.5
